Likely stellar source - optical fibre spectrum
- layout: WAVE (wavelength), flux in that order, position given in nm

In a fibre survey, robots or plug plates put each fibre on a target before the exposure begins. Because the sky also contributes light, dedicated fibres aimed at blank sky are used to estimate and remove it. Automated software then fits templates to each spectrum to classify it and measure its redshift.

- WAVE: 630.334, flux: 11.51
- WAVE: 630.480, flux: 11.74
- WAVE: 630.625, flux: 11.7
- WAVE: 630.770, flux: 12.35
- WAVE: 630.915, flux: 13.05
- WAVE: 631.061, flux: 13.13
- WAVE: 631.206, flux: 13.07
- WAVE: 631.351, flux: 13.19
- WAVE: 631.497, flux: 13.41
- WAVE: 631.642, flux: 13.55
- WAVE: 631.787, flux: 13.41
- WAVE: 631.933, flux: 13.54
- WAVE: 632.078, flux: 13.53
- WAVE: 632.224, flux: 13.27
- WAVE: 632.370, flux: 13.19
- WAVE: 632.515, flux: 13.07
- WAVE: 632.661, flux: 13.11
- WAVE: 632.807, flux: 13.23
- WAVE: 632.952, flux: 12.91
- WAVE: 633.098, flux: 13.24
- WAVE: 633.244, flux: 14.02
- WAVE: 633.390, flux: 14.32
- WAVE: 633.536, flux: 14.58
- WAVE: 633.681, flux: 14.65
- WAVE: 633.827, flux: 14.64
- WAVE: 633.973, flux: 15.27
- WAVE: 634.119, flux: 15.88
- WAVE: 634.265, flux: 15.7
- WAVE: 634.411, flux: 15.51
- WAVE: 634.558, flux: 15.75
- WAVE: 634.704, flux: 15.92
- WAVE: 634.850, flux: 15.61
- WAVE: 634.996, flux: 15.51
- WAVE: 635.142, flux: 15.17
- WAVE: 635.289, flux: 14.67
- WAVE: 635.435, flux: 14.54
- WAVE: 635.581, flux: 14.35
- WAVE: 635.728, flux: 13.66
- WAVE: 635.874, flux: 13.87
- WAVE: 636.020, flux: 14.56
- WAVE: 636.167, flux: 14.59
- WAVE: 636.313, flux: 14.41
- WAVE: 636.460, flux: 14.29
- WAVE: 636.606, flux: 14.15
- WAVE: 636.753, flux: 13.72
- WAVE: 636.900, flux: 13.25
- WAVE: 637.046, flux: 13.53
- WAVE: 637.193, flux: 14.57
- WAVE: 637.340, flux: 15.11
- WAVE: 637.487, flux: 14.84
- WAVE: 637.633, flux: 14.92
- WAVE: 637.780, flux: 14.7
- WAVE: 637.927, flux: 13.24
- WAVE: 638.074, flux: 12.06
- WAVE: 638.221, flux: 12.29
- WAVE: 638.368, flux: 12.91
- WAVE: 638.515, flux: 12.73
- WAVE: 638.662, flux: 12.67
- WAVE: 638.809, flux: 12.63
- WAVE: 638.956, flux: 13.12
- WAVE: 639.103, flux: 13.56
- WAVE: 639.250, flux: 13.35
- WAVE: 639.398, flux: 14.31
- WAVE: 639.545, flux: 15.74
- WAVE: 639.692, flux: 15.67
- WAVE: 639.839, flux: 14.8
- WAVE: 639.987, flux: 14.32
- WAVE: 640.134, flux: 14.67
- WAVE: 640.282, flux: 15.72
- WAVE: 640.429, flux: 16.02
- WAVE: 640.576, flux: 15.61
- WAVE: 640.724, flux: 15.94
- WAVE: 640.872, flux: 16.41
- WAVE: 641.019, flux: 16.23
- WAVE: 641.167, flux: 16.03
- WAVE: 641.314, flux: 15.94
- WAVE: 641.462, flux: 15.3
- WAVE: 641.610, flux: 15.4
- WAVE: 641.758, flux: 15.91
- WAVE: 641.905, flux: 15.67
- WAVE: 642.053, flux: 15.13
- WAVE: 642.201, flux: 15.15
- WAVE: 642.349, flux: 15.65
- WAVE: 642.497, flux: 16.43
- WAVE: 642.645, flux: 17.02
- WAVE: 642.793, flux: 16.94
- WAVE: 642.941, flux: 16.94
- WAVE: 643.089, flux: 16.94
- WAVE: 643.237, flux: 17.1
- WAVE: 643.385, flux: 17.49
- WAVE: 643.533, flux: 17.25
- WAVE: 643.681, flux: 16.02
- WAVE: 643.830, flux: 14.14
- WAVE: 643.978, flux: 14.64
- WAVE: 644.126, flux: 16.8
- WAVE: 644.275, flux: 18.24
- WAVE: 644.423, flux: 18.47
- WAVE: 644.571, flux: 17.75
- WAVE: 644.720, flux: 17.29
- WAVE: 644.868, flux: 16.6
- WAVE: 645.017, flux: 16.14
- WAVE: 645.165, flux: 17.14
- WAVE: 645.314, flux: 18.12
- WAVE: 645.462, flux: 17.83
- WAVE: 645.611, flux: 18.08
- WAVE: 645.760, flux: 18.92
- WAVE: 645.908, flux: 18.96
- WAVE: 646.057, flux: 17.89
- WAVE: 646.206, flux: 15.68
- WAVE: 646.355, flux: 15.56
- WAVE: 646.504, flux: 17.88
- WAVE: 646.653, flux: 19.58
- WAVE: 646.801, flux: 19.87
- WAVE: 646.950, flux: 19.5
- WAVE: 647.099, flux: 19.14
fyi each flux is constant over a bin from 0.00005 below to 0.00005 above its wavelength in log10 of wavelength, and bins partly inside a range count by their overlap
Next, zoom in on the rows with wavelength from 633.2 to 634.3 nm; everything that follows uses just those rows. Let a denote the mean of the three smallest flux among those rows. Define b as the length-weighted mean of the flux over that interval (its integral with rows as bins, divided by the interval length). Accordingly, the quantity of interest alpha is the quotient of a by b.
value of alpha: 0.961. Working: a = 14.3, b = 14.9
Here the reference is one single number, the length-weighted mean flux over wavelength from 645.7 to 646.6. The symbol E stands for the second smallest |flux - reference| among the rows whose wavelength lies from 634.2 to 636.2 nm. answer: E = 1.8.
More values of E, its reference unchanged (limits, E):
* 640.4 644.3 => 0.3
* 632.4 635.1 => 1.6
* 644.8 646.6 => 0.4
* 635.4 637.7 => 2.6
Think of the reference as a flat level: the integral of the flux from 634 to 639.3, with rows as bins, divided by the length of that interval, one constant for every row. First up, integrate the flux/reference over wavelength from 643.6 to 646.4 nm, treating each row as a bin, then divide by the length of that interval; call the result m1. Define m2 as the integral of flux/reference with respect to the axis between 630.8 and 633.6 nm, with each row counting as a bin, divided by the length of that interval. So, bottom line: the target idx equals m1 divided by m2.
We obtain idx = 1.28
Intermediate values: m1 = 1.20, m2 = 0.94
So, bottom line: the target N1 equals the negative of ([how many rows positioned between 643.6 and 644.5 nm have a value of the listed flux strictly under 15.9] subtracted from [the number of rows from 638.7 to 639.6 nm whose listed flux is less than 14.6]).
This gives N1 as -3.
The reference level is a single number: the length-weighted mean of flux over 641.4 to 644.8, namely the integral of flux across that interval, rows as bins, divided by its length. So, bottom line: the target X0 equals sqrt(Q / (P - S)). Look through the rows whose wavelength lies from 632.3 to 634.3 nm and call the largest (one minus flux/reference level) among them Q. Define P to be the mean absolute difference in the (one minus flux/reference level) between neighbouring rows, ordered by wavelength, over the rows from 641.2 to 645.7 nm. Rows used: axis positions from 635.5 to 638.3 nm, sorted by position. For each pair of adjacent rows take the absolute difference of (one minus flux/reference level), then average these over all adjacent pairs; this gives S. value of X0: 5.2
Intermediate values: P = 0.036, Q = 0.21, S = 0.0279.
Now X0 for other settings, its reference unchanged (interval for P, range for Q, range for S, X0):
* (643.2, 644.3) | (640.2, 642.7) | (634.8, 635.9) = 1.3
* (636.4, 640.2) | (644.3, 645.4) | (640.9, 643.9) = 2.0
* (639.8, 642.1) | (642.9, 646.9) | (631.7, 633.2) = 3.1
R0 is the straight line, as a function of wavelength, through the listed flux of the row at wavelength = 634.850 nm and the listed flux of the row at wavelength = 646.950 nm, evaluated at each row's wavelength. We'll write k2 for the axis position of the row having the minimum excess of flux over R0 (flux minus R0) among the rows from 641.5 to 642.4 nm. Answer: 642.201 nm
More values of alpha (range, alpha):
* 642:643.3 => 0.935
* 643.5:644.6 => 0.900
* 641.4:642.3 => 0.985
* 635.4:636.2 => 0.981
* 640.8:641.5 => 0.983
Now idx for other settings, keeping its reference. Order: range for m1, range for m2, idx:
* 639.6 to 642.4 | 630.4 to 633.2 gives 1.19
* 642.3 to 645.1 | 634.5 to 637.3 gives 1.15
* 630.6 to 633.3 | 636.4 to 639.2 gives 0.97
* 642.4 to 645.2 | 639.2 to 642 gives 1.09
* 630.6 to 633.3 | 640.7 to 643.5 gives 0.81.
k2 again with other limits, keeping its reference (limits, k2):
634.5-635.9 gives 635.728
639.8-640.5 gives 639.987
